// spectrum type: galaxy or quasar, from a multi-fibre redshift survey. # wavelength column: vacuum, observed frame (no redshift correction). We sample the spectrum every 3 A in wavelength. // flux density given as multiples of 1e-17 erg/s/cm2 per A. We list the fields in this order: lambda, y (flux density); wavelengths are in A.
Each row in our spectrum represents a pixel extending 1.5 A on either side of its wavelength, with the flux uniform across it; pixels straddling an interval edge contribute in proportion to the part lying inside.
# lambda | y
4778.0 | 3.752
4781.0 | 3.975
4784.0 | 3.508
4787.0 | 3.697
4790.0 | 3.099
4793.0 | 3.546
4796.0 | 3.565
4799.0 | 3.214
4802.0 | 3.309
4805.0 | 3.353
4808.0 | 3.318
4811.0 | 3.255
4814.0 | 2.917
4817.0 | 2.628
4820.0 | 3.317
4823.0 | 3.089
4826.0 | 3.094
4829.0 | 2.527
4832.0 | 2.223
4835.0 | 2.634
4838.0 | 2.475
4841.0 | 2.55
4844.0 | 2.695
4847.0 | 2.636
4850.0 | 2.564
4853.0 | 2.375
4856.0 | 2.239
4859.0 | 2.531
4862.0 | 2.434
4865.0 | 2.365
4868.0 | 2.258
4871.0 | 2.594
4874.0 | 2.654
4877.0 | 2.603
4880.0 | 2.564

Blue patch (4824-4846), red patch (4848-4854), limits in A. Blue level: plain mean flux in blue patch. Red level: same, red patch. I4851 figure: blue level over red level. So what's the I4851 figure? 1.05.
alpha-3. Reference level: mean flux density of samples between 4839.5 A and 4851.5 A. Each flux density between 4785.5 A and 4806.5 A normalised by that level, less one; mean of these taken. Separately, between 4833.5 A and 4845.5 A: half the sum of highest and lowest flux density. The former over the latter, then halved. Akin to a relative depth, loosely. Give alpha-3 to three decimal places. 0.058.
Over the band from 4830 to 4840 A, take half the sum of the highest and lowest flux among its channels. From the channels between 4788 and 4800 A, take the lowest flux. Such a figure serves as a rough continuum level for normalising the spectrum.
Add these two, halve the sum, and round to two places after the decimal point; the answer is 2.76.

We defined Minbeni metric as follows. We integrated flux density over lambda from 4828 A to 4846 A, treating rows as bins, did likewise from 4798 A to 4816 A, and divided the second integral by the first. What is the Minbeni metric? 1.3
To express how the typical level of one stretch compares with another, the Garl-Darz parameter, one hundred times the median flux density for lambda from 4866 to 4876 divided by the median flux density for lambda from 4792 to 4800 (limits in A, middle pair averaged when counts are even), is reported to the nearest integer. 73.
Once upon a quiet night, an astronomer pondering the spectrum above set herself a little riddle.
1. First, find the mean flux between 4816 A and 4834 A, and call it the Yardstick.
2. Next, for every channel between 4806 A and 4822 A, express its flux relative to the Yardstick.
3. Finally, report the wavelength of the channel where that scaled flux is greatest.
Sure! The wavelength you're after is 4808.0 A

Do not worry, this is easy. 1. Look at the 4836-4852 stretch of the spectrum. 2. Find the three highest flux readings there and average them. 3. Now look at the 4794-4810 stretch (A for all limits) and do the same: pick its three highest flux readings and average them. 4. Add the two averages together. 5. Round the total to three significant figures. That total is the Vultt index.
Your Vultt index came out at 6.04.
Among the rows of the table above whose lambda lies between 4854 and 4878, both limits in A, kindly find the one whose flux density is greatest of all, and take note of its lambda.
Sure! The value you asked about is 4874.0 A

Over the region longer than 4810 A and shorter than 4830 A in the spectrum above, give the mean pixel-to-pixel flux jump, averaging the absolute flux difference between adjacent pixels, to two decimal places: 0.35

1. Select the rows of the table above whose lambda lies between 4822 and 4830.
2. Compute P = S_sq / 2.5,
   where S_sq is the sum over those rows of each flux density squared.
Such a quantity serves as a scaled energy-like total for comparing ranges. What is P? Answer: 10.2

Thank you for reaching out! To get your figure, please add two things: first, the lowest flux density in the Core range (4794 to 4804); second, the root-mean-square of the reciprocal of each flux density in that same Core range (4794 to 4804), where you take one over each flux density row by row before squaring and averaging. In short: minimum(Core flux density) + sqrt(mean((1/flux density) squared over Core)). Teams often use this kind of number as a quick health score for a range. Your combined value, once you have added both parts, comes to 3.5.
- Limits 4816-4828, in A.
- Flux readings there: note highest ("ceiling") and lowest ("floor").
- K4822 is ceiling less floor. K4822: 0.69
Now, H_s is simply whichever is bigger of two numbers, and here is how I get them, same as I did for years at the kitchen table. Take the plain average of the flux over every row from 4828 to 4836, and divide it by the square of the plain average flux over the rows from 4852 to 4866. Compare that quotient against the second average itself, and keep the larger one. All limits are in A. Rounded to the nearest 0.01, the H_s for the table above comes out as 2.39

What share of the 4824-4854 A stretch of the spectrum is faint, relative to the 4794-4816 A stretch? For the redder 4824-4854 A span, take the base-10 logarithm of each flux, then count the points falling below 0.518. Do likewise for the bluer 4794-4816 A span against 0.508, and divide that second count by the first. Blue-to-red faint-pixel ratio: 0.20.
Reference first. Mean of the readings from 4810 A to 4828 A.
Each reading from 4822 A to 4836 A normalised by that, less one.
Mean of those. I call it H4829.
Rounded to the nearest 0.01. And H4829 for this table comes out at -0.11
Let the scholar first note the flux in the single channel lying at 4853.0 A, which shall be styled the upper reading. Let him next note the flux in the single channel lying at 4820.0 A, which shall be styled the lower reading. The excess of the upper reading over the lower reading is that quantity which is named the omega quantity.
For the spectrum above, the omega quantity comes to -0.9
